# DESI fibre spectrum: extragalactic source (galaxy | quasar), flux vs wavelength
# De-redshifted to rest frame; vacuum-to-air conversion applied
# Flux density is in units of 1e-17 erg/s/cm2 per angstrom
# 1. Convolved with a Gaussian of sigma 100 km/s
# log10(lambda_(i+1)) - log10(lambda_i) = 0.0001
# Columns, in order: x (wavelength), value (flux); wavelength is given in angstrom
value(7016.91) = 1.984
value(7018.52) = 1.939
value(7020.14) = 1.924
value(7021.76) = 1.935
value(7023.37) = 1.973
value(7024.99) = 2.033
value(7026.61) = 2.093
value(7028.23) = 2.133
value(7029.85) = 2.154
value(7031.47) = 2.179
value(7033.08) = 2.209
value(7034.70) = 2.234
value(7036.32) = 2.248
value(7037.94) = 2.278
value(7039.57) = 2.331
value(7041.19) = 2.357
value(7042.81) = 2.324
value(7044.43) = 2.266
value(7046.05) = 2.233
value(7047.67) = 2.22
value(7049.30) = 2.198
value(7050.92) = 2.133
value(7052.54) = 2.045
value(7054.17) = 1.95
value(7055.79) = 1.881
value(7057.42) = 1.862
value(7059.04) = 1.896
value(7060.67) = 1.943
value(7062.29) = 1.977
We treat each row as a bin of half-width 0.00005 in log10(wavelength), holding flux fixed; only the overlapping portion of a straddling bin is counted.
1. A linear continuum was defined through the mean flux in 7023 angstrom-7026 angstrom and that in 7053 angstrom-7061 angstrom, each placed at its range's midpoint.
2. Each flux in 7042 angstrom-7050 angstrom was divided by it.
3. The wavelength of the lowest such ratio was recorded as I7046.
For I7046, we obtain 7049.30 angstrom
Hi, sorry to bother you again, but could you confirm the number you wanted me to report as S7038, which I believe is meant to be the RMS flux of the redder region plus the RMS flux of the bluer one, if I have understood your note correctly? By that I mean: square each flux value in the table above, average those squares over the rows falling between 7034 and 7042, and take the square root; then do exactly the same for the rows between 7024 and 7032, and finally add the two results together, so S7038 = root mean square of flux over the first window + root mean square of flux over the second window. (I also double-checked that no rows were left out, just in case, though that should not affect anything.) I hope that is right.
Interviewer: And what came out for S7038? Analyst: 4.41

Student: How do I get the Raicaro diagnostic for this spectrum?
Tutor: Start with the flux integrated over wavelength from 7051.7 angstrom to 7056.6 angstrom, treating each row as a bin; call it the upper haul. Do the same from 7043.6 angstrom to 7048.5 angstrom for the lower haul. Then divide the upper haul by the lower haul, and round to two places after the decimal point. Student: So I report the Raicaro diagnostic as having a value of 0.88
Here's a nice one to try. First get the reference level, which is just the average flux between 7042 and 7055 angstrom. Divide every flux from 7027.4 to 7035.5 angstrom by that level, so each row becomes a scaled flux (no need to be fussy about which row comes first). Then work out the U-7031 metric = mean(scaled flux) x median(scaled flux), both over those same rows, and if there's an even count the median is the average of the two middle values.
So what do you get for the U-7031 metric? 1.0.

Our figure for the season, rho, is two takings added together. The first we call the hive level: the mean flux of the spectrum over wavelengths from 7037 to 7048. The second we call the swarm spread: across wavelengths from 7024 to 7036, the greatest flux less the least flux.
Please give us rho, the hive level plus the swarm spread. 2.49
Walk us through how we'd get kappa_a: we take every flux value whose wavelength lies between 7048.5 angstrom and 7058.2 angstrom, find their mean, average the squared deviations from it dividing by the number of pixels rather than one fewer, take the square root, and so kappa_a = 0.125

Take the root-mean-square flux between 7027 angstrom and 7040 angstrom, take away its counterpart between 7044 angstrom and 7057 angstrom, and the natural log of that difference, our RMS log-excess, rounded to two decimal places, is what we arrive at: -2.29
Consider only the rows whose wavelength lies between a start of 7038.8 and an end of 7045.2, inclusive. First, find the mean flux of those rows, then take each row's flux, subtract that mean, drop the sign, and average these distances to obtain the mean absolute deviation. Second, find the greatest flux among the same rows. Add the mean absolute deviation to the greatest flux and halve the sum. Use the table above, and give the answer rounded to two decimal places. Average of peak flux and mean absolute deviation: 1.19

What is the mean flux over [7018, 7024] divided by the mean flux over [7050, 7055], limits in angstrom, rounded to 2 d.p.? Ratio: 0.95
